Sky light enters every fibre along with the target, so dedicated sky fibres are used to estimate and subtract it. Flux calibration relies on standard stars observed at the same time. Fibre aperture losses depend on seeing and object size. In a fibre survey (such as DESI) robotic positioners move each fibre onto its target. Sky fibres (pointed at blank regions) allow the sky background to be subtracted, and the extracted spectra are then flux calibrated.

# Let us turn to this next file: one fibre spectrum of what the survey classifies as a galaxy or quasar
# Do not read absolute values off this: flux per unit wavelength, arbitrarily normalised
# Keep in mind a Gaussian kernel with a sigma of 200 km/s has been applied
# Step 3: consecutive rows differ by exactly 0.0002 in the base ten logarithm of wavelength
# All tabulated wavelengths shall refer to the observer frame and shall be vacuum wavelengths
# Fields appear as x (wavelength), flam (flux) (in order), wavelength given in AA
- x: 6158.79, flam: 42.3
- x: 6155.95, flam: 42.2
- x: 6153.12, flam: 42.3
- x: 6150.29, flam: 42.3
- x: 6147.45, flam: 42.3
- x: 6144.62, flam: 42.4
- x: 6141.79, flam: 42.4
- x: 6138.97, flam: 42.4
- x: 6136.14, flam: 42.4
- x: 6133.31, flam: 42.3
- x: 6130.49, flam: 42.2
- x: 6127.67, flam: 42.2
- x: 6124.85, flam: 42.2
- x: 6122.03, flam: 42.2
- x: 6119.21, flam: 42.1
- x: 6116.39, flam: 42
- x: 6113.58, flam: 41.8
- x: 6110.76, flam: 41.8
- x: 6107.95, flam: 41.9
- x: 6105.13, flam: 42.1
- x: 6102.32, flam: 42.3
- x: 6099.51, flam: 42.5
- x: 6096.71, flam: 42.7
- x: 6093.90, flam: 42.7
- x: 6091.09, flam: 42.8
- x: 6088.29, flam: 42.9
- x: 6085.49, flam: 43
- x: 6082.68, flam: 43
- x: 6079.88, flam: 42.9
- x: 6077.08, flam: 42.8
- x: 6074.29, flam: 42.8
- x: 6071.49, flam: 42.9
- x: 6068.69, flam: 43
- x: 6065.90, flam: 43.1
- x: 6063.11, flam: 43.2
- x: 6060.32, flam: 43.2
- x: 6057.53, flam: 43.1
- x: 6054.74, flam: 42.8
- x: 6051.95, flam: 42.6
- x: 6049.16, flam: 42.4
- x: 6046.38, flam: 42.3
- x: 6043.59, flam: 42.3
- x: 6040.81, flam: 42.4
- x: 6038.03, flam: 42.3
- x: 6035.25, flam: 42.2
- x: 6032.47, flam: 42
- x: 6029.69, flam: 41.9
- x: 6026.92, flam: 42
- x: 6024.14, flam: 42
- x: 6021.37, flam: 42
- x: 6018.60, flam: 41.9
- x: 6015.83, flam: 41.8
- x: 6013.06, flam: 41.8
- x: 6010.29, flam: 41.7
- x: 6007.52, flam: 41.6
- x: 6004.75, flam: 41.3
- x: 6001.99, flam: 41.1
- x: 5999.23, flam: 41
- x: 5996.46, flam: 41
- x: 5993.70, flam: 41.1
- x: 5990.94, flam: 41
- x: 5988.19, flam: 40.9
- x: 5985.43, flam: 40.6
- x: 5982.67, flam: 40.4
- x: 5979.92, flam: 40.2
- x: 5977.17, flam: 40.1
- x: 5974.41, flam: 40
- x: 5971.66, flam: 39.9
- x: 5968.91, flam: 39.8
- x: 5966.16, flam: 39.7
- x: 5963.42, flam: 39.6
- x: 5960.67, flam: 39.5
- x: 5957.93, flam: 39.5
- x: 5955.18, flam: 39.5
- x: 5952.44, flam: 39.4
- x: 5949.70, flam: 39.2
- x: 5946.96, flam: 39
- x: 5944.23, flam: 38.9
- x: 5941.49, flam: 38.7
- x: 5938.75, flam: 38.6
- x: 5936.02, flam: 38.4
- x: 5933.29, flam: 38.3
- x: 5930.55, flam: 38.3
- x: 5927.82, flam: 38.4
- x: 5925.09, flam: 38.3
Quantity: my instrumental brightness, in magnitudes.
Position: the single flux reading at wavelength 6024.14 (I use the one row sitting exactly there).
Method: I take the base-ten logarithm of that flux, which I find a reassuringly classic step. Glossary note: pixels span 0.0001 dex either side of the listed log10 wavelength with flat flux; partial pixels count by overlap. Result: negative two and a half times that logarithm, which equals -4.058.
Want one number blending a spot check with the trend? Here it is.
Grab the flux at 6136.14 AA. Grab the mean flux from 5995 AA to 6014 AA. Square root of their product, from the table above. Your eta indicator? 41.9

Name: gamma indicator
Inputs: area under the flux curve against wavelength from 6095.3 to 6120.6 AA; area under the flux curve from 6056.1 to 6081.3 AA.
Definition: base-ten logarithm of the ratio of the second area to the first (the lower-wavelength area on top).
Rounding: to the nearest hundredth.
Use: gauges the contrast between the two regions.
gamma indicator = 0.01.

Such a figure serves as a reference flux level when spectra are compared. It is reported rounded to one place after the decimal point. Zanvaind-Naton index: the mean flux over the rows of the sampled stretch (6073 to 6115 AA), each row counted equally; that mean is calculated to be 42.5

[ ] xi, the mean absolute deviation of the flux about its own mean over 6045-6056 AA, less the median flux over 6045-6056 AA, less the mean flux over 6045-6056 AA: -84.8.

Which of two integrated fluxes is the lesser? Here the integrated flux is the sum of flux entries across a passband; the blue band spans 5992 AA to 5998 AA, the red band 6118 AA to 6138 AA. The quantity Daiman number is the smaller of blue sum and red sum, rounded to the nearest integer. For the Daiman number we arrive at 82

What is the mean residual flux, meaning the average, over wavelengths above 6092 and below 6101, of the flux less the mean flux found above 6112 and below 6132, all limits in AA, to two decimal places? 0.53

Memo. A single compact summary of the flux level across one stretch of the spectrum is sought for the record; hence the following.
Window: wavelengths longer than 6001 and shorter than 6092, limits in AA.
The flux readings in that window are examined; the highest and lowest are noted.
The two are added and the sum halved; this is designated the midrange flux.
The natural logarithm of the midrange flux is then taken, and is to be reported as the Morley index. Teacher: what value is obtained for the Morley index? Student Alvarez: 3.741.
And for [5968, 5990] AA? 3.698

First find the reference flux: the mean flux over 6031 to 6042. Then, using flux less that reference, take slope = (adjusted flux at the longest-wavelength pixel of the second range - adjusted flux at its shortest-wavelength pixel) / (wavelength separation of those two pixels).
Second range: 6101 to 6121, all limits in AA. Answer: -0.01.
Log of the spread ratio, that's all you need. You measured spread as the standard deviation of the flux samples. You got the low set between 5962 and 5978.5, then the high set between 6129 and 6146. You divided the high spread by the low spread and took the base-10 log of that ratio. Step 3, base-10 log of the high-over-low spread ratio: -0.35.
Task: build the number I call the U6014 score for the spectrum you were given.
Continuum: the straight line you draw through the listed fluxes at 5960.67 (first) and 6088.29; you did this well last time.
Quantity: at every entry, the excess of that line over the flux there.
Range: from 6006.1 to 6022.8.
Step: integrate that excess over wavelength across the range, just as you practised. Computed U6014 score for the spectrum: -14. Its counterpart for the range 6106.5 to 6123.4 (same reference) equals 28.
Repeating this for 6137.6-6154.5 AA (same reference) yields 35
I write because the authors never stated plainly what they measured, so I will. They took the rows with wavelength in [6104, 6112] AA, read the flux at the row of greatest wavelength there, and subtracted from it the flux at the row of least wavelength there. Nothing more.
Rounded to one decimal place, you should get -0.3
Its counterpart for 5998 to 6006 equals 0.3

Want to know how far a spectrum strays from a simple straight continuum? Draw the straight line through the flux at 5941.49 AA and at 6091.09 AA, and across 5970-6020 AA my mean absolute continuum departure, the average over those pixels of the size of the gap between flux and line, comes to 0.80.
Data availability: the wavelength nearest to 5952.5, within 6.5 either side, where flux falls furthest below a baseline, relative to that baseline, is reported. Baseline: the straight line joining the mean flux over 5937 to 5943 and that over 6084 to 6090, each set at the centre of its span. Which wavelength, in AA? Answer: 5946.96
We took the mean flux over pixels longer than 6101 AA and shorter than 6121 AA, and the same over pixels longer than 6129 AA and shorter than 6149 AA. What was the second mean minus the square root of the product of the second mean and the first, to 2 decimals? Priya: 0.17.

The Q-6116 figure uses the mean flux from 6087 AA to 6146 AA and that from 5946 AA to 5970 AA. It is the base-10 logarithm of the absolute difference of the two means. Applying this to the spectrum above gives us 0.45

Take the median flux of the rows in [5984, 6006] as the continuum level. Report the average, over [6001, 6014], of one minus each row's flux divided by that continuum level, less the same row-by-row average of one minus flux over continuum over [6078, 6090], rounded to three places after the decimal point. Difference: 0.035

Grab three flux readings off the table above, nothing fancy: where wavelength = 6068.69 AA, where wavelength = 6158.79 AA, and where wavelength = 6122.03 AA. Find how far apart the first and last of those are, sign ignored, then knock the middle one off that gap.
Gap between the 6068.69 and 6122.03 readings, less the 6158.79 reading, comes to -41.5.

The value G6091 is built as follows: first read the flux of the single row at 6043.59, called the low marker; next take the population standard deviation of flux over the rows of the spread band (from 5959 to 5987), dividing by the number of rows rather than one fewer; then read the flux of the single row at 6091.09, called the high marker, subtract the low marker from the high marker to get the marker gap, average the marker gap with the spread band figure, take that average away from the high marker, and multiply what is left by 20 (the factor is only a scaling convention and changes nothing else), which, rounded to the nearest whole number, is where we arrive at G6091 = 848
